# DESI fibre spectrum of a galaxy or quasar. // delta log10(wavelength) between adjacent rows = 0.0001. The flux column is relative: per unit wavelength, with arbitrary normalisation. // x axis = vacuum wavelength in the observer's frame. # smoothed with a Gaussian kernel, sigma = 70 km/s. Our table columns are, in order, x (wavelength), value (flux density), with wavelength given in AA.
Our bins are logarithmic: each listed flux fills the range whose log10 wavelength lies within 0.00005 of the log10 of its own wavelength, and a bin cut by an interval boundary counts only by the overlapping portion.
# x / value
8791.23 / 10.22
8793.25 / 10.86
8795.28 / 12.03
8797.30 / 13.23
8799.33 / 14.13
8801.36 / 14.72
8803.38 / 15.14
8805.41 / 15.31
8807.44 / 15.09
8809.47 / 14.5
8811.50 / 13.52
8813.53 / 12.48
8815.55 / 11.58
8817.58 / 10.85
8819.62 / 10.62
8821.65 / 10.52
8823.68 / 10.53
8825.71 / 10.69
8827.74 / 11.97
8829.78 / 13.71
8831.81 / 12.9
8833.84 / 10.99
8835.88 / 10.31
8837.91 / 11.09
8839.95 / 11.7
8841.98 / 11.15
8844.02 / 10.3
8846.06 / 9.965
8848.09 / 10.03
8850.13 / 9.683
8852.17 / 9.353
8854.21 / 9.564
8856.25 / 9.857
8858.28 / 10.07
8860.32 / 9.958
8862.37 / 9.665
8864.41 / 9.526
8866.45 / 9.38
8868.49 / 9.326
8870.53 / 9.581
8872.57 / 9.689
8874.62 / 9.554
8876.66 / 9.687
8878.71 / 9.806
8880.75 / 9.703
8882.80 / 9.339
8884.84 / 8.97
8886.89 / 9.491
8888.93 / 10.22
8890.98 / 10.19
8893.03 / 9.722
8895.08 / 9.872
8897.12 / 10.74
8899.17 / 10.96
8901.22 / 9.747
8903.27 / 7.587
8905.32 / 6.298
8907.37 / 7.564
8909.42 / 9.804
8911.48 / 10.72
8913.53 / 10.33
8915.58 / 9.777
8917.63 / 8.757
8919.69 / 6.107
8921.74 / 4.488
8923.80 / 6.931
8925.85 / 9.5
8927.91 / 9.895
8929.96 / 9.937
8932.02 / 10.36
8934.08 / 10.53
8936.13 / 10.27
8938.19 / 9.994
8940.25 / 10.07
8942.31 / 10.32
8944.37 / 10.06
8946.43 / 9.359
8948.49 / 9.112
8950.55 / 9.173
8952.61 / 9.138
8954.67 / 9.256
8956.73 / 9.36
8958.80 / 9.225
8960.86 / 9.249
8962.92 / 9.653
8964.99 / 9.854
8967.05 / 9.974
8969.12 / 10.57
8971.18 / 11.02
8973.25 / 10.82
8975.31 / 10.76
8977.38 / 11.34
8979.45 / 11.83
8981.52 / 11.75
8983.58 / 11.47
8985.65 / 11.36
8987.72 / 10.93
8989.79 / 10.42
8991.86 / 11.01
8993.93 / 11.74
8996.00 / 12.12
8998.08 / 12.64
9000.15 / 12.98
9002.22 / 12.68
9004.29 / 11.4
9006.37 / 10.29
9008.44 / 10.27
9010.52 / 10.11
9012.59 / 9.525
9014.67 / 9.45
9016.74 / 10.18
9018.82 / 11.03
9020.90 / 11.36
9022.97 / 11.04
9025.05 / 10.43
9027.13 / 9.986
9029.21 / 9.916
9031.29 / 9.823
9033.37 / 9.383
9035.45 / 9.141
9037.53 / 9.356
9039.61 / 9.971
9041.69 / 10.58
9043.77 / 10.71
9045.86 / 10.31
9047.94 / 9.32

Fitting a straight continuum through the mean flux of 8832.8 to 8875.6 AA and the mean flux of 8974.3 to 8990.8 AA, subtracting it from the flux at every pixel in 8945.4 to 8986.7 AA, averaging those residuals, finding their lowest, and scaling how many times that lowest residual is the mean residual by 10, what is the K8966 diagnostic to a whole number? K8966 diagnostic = 21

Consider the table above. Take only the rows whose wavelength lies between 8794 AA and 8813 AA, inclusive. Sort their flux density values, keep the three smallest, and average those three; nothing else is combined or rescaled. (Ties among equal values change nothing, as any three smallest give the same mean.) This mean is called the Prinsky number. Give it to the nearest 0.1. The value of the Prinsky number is 12.9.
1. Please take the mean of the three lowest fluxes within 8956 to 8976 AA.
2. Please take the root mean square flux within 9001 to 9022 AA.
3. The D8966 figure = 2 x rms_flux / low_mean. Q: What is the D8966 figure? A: 2.30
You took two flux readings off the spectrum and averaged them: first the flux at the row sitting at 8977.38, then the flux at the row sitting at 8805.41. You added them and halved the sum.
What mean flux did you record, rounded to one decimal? 13.3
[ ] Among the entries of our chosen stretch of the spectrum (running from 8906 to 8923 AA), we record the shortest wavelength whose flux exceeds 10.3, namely 8911.48 AA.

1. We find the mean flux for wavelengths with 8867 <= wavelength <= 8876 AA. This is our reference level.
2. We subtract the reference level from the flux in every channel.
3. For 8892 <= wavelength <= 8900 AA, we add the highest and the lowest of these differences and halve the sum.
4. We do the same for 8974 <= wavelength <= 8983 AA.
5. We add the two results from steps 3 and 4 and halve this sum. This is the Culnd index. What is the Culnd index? 1.3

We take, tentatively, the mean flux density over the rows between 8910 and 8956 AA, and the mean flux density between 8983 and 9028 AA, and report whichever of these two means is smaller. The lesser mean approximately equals 9.3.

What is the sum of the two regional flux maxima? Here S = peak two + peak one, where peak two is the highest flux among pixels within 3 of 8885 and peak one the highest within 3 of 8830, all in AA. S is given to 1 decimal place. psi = 23.2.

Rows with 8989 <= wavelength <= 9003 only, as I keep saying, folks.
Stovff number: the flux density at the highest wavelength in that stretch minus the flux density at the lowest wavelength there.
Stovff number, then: 2.3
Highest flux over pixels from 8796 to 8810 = 15.31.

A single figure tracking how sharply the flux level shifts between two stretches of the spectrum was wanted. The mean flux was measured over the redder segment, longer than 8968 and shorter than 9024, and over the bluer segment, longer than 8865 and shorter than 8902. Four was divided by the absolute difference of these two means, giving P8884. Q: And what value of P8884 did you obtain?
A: 3.0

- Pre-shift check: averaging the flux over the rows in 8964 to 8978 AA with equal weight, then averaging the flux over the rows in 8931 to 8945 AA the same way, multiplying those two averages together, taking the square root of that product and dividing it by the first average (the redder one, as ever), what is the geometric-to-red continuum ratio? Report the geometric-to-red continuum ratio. 0.98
